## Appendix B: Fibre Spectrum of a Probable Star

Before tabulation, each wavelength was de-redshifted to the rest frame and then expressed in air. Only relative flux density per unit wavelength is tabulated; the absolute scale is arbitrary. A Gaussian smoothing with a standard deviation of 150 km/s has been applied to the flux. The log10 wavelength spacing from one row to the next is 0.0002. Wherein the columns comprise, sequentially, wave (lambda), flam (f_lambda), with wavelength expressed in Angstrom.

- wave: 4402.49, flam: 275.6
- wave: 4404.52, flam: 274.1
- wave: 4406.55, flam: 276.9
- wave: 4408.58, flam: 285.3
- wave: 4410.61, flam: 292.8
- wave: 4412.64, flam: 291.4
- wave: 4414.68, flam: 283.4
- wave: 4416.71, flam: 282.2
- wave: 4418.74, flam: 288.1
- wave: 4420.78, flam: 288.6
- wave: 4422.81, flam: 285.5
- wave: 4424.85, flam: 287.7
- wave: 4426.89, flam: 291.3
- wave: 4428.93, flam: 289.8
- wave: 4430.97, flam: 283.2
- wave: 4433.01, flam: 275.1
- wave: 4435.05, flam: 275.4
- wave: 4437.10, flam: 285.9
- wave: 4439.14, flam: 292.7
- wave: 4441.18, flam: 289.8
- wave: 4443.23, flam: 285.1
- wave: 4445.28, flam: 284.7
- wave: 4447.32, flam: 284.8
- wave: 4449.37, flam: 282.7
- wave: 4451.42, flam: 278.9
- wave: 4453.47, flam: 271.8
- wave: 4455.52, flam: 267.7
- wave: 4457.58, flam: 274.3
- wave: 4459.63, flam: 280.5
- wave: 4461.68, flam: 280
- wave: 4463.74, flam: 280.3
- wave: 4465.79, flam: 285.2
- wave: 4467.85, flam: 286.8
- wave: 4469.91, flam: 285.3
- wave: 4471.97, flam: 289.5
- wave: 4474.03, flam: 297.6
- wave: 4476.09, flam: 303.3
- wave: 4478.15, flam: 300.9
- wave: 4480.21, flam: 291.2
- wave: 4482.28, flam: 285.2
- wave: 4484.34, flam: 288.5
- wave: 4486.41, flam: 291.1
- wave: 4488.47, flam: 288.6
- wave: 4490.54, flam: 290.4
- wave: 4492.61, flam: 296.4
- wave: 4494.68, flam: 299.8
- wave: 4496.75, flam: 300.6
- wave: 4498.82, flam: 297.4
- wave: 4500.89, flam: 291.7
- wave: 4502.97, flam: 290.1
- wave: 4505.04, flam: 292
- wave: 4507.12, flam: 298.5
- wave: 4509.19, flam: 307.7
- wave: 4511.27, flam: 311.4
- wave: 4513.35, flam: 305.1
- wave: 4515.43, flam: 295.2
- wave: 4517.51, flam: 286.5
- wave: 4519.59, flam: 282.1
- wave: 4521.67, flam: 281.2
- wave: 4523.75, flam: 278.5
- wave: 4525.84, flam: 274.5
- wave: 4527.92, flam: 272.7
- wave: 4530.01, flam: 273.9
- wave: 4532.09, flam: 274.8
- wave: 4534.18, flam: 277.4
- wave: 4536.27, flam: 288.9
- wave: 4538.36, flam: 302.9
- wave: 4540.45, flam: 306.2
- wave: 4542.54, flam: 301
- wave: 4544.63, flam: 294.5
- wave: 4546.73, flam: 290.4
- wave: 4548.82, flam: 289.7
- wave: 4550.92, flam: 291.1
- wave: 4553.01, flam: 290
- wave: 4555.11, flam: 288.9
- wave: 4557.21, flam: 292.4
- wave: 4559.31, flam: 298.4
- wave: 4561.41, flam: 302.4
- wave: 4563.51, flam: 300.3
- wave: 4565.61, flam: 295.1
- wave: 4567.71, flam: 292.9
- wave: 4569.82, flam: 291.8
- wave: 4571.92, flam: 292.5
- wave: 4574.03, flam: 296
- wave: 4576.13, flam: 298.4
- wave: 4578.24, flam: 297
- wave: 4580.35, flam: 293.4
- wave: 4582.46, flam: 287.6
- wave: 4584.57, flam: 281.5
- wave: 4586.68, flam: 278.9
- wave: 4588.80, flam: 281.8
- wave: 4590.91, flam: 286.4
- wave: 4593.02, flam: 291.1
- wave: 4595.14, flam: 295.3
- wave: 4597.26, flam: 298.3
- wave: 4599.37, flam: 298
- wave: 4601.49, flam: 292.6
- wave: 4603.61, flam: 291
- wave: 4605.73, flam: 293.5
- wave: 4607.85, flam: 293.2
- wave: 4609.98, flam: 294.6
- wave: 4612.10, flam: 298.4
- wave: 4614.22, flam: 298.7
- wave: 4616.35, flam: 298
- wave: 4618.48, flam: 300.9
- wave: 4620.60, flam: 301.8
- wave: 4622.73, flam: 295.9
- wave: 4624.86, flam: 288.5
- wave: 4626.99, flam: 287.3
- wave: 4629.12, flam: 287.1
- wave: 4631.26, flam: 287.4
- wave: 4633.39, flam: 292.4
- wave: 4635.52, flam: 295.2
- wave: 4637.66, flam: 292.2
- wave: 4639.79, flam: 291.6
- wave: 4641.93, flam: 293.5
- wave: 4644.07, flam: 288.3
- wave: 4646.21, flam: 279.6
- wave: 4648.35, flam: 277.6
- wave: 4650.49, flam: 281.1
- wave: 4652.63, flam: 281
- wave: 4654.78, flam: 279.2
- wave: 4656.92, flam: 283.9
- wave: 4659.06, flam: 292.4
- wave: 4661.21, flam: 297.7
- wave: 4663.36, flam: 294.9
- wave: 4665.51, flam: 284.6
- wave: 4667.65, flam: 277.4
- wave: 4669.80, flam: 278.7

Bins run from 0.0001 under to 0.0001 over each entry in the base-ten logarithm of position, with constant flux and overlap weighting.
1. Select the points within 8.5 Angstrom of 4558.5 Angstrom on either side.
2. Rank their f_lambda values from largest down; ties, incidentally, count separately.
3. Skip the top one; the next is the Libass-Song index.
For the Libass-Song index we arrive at 300.3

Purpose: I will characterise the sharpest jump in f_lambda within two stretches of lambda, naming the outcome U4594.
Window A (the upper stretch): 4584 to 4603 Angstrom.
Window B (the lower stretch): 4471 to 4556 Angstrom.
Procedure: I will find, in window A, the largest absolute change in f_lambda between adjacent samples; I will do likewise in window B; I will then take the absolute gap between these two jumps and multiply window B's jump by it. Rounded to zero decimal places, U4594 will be 120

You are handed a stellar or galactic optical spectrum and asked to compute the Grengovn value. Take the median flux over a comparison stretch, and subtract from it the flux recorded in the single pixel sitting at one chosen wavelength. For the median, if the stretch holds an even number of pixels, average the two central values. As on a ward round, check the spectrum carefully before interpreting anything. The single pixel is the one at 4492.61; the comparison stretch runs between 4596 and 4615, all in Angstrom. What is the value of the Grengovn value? -1.8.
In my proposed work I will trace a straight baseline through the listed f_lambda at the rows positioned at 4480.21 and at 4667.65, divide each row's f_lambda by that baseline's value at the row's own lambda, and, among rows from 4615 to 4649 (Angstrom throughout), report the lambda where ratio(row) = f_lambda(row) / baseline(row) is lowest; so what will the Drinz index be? 4648.35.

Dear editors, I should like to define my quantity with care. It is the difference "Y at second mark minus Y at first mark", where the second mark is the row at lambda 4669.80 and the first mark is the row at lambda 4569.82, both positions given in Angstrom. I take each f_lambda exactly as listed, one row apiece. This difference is -13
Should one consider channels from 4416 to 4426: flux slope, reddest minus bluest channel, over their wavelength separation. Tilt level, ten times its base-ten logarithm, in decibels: -1.7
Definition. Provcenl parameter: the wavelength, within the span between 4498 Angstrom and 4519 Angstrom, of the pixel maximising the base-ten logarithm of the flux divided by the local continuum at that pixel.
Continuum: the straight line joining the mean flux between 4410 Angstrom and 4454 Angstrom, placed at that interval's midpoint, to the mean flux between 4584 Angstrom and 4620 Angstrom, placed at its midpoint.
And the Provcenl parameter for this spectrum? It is 4511.27 Angstrom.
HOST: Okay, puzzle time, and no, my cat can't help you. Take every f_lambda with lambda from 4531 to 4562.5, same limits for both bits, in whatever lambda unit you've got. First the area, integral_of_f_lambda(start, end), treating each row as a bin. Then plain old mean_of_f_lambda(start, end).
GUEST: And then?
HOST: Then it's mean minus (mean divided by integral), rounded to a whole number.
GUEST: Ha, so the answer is 293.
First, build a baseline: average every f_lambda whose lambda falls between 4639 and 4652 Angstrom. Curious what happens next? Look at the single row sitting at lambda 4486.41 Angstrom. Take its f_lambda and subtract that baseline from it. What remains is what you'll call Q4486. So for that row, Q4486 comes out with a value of 6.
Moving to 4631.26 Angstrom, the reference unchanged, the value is 2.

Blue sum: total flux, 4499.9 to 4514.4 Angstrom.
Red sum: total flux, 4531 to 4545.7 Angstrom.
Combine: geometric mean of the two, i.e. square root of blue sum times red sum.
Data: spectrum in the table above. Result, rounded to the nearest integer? 2071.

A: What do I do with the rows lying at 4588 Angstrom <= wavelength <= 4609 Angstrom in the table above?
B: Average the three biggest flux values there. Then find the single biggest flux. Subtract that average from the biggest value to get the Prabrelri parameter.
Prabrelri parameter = 1.1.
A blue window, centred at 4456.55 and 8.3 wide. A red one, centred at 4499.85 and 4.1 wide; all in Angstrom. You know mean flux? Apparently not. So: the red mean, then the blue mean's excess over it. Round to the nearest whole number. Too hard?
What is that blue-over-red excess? -21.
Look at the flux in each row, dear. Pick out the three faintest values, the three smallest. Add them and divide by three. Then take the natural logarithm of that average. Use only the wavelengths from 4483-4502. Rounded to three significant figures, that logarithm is 5.67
